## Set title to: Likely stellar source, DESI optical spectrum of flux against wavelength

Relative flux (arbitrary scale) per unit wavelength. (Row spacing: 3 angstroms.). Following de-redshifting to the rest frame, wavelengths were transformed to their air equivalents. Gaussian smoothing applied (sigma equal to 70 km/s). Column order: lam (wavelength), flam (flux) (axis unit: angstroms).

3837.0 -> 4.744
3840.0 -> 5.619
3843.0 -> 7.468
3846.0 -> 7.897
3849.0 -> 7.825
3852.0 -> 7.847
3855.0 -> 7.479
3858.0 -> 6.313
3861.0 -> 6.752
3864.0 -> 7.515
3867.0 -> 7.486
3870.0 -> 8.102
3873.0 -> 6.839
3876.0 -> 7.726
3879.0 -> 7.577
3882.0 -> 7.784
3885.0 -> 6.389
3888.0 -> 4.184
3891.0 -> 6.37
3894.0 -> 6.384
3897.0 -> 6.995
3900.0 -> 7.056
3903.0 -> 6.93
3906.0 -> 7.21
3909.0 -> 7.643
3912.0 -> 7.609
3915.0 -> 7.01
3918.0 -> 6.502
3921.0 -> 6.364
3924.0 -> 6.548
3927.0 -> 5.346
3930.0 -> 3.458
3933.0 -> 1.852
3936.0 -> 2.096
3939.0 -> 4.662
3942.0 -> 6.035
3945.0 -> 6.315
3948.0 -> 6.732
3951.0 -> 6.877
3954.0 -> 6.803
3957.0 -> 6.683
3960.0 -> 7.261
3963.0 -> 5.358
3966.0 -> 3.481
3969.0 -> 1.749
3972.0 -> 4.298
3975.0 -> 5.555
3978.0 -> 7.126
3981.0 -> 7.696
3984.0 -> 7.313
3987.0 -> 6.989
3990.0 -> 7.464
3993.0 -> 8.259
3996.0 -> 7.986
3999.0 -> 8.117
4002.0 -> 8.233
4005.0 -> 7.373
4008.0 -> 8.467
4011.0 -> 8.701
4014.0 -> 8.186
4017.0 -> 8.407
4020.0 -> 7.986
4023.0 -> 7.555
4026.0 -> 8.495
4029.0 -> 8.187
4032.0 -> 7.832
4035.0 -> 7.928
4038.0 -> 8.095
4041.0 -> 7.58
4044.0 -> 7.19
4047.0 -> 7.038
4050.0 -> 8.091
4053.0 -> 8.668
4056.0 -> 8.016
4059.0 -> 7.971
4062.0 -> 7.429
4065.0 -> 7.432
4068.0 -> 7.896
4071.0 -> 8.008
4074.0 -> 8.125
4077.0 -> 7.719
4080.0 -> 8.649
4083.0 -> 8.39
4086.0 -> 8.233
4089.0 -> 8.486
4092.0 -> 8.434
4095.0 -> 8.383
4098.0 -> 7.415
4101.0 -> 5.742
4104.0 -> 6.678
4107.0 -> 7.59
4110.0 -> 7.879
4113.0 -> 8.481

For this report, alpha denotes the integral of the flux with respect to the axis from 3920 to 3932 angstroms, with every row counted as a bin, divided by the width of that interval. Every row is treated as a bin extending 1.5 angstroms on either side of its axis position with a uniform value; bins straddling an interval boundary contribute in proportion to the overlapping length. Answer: 5.2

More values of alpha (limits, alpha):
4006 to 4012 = 8.5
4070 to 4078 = 8.0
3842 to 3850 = 7.7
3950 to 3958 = 6.8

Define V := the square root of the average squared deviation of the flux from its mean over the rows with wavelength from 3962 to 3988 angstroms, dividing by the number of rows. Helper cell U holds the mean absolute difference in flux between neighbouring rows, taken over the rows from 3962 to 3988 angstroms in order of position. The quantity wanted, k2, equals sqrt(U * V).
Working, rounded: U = 1.28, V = 1.90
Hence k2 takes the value 1.6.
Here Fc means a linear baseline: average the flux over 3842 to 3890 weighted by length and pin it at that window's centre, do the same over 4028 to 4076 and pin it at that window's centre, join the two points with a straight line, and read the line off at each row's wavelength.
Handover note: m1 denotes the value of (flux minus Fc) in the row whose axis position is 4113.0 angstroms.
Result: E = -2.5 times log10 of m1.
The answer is 0.9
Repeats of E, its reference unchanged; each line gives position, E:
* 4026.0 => 0.3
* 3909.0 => 1.3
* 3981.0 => 2.4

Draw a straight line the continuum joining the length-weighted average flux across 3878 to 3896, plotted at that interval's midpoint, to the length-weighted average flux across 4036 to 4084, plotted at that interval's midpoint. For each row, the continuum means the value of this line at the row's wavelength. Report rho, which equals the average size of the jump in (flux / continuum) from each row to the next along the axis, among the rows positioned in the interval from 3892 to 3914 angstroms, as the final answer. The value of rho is 0.04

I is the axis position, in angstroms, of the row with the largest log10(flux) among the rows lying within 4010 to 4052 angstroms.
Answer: 4011.0 angstroms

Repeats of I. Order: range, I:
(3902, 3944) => 3909.0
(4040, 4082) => 4053.0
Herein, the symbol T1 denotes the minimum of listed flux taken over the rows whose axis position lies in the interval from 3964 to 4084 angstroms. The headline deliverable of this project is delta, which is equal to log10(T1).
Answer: 0.24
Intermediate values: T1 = 1.749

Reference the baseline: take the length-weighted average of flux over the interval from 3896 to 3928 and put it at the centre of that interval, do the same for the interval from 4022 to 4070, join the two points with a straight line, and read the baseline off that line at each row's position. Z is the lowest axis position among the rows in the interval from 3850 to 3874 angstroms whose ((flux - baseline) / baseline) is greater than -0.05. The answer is 3852.0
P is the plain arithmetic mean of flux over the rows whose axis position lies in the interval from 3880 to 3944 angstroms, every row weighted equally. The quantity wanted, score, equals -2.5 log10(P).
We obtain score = -1.9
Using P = 5.9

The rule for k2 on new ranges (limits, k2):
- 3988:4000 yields 0.3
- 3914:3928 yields 0.5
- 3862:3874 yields 0.5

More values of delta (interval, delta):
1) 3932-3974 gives 0.24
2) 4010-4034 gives 0.88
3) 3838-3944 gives 0.27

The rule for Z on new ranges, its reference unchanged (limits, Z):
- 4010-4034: 4011.0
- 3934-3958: 3951.0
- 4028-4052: 4029.0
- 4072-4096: 4074.0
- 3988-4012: 3990.0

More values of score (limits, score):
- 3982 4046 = -2.2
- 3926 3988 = -1.8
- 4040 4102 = -2.2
